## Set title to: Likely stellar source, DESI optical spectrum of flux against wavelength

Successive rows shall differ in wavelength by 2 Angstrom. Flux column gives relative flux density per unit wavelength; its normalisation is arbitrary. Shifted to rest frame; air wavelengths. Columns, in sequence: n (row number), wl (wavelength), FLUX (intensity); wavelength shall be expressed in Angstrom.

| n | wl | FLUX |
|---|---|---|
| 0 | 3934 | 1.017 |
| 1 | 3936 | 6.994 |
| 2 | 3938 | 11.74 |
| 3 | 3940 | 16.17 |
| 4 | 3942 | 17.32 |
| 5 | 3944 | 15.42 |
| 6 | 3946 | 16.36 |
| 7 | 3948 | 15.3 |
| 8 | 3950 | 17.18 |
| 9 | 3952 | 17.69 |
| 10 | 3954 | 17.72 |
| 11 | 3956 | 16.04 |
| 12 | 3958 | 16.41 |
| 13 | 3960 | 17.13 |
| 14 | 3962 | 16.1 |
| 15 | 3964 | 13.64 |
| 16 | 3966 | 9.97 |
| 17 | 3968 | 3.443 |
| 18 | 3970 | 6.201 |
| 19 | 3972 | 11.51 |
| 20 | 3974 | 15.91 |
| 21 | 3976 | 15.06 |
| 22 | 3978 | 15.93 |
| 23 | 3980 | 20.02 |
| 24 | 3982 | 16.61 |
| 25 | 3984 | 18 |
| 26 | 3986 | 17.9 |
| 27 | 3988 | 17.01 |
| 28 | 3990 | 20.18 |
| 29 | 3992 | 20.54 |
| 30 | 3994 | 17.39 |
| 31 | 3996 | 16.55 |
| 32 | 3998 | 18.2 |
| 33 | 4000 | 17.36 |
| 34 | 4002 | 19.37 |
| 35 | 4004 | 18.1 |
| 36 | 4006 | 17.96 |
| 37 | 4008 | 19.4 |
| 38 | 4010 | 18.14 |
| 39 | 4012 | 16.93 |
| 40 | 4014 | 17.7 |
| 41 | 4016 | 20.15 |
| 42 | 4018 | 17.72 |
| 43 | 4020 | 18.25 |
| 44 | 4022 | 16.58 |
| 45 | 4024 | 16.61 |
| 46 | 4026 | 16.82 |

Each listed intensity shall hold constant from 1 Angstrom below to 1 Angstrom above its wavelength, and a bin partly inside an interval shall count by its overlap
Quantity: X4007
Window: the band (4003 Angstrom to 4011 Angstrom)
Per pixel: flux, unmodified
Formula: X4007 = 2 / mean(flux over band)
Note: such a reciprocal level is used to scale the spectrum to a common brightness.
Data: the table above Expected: 0.109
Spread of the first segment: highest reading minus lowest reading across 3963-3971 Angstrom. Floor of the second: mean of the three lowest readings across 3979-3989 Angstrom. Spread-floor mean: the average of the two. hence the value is 13.7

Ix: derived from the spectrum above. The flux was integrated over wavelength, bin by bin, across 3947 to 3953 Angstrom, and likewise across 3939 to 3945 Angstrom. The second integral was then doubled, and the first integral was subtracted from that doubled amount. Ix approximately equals 95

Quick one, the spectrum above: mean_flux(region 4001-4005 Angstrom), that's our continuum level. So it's 18.7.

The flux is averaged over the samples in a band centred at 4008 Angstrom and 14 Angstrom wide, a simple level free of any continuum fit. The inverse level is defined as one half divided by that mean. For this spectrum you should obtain 0.0274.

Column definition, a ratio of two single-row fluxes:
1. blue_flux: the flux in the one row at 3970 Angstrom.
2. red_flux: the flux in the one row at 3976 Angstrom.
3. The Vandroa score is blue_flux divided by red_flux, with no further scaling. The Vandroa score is 0.41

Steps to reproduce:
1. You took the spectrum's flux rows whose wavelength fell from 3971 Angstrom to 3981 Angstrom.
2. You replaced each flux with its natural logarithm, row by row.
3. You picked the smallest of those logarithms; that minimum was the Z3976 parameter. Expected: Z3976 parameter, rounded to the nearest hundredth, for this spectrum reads 2.44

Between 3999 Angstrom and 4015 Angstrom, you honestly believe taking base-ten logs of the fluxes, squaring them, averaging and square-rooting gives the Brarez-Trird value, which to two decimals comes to 1.26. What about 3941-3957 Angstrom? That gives 1.22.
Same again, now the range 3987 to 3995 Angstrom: 1.27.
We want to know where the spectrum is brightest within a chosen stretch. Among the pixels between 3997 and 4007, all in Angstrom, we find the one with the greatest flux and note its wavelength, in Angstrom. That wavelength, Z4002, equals 4002 Angstrom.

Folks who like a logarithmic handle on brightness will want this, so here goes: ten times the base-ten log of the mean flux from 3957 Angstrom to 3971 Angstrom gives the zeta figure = 10.7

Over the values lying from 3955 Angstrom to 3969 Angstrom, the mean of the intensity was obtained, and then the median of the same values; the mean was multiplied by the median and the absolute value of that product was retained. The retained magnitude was 212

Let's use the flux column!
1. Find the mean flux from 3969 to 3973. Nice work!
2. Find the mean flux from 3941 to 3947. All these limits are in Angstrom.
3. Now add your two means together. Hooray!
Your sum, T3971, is 25.2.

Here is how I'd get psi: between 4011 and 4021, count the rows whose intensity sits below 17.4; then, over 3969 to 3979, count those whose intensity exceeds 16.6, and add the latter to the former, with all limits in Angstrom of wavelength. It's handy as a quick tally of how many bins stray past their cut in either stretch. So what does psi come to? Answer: 1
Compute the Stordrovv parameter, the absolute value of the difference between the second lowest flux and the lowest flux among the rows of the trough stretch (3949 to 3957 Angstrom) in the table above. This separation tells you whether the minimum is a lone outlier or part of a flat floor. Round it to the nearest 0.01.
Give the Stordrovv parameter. 1.14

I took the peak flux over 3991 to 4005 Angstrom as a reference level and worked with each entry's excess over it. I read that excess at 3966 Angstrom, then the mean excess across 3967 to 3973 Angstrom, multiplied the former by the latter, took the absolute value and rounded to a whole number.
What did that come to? 143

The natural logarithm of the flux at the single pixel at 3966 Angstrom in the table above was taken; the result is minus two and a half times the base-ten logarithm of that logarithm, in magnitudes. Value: -0.90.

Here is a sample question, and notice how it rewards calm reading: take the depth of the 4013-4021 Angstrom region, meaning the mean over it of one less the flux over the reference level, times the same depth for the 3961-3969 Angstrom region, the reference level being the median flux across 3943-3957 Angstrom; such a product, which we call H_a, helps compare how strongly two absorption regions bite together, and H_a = -0.044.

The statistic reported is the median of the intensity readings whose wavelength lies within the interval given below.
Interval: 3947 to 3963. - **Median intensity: 16.8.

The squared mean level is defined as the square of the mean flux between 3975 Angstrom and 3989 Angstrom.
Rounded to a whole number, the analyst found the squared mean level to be 296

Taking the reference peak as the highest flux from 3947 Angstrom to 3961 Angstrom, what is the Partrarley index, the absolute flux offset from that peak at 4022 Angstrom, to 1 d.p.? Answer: 1.1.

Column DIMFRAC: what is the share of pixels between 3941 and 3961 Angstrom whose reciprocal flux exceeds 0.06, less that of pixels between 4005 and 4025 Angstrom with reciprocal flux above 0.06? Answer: 0.30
